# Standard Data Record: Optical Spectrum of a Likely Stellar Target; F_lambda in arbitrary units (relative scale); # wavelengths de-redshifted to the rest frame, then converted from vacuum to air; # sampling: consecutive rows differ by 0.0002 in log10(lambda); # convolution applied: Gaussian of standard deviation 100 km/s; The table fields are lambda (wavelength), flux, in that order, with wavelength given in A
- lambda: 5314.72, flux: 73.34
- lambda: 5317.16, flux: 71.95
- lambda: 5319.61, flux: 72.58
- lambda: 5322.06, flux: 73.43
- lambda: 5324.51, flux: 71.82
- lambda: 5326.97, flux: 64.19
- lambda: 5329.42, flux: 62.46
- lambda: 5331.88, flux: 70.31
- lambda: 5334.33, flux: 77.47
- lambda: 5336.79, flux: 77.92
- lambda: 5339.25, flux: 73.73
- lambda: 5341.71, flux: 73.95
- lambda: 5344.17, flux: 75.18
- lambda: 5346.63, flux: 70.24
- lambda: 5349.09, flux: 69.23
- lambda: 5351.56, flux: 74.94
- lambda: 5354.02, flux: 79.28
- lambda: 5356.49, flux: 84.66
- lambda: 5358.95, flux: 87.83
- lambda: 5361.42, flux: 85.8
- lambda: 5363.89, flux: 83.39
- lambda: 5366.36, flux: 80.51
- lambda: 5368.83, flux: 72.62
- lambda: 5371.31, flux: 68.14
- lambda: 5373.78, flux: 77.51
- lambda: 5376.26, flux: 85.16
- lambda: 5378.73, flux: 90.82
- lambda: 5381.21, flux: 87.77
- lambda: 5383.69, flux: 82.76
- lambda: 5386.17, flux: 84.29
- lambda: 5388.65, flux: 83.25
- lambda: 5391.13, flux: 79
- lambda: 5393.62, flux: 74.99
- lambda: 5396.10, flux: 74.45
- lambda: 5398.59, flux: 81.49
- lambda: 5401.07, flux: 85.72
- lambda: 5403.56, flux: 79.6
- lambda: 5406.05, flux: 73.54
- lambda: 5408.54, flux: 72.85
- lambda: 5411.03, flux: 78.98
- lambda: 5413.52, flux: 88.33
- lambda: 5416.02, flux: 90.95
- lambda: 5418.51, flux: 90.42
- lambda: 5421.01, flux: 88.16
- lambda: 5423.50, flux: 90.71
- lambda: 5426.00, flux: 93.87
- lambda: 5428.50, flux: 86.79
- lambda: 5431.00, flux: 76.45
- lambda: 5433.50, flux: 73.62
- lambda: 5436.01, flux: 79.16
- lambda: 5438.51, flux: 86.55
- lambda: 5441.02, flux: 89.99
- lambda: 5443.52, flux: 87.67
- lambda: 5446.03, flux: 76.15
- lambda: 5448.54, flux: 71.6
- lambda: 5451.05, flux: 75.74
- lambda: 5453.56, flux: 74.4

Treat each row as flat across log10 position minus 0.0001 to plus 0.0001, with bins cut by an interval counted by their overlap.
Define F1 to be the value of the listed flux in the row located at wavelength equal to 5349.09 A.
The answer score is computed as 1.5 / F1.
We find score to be 0.0217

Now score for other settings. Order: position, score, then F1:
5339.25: 0.0203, 73.73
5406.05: 0.0204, 73.54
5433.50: 0.0204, 73.62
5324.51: 0.0209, 71.82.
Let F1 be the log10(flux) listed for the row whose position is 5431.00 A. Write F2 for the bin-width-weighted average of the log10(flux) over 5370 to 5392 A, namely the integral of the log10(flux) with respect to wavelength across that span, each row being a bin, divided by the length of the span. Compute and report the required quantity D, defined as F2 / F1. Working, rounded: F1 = 1.88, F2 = 1.91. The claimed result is 1.02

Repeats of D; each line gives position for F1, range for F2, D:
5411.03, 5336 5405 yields 1.00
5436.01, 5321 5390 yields 0.99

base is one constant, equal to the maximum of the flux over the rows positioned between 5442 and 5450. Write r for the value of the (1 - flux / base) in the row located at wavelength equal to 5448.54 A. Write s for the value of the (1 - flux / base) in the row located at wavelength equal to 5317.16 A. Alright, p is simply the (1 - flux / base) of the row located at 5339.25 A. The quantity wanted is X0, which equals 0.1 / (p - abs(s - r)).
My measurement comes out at 0.6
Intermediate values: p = 0.16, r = 0.18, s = 0.18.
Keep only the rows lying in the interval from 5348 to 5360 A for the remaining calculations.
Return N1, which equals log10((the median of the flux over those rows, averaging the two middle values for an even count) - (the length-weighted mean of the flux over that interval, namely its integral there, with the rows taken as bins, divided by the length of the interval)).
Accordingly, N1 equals -1.06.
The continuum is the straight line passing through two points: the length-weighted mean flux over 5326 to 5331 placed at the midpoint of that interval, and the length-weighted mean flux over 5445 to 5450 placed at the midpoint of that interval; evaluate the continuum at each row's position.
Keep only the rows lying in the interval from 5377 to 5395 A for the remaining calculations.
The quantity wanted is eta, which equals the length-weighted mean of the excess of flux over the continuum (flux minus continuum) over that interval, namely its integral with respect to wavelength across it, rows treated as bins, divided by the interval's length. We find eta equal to 14.6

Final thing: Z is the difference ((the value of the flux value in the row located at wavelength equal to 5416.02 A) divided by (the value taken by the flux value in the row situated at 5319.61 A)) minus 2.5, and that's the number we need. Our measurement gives -1.25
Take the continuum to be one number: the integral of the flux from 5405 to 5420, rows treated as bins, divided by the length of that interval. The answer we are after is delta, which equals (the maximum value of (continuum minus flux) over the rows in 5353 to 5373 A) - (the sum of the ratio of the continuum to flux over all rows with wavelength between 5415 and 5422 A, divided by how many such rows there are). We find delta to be 13.7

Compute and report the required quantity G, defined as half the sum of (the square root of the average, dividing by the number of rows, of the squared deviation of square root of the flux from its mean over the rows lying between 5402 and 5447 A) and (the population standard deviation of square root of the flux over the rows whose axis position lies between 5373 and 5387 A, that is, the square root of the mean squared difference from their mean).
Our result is 0.30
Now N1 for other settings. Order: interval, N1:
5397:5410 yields 0.03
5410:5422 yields -0.07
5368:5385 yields 0.28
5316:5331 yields 0.40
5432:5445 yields 0.53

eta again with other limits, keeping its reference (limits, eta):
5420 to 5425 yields 18.0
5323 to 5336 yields 5.8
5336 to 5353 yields 8.5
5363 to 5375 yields 9.1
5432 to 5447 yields 9.1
